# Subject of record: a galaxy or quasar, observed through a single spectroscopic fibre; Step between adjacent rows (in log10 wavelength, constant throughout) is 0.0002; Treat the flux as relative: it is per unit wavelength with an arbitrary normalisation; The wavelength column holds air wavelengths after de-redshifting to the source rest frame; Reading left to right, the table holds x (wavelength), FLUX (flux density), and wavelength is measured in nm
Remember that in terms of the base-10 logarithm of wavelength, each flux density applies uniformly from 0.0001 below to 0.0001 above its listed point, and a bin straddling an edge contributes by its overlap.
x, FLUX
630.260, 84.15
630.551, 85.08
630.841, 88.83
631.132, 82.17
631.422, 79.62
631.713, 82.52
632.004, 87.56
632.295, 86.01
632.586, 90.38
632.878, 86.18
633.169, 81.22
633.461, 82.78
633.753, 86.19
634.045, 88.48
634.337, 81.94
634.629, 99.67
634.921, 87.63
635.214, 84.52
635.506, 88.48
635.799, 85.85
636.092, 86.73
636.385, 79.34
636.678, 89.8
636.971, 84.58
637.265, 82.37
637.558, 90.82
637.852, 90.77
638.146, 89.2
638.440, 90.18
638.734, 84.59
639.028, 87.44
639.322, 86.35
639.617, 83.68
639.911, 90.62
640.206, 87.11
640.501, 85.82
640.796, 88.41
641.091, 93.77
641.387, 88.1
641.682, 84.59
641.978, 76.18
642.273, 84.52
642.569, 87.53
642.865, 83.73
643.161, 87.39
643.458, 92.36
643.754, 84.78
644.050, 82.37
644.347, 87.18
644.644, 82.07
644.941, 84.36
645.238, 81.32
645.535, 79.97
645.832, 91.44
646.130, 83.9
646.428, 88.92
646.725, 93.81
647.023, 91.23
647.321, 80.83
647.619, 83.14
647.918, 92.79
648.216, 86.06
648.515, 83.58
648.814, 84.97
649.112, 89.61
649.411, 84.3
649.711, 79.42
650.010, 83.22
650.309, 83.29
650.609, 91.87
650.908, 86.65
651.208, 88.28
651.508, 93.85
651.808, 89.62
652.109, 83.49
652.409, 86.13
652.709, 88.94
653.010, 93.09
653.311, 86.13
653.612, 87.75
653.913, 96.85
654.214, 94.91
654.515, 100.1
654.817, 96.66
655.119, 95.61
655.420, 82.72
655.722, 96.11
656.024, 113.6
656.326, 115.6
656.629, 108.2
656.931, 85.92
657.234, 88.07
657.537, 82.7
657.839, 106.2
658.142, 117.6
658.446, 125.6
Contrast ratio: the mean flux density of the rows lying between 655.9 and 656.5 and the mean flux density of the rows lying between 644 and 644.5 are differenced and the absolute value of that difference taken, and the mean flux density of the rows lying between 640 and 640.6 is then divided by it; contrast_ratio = 3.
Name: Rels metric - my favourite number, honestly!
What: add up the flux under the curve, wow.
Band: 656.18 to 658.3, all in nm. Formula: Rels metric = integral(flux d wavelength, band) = 213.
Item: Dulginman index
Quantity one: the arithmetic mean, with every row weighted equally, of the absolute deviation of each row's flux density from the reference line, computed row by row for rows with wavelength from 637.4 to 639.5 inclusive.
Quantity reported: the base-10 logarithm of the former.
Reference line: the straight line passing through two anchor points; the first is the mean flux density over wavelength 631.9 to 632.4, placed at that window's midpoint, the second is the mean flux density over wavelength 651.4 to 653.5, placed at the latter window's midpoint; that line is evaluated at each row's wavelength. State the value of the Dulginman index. 0.35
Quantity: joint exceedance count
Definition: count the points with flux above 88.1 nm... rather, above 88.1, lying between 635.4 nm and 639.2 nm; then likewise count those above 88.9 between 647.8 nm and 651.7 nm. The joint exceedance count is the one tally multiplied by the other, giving 24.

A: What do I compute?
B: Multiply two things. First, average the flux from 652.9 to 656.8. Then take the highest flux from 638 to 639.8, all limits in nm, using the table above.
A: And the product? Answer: 8791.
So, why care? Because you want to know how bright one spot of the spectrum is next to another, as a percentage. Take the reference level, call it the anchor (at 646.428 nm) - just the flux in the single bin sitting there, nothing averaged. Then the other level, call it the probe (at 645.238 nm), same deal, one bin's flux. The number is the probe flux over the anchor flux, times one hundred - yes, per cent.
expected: 91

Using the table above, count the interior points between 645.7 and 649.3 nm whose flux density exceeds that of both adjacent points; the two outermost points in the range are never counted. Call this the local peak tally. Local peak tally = 2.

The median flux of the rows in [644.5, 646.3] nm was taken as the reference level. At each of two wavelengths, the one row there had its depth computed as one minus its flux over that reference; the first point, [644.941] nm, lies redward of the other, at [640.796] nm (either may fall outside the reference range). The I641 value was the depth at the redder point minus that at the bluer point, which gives 0.049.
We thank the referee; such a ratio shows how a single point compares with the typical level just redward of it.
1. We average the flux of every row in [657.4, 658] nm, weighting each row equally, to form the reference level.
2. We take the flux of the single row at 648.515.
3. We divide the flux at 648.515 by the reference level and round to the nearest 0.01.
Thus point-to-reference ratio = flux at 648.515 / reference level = 0.88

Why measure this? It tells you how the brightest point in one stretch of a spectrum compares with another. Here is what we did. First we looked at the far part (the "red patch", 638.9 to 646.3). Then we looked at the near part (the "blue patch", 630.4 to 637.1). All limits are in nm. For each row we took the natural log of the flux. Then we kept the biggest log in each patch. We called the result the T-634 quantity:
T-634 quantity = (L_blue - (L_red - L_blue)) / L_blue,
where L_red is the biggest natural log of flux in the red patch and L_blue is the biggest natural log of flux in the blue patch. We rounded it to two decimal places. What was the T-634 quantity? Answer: 1.01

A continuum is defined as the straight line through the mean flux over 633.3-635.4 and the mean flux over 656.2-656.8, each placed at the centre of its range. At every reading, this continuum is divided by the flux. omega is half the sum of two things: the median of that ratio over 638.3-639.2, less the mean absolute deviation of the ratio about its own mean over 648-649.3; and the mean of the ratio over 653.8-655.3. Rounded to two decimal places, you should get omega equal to 1.08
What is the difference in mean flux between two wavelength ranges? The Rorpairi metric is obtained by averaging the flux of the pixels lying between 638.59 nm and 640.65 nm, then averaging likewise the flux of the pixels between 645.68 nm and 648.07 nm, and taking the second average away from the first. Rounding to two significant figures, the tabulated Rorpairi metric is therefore -1.7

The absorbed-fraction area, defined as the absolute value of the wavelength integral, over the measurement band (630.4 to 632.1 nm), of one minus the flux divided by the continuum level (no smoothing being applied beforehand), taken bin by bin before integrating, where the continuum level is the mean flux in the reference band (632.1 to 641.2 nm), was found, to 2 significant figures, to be 0.057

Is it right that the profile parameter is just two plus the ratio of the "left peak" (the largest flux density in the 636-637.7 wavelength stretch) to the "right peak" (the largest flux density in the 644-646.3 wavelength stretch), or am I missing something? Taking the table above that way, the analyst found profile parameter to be 2.99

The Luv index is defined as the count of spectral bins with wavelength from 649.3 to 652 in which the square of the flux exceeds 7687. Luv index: 4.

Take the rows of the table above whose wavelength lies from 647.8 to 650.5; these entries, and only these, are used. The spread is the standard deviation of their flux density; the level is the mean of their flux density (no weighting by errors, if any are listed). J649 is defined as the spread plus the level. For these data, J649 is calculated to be 89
